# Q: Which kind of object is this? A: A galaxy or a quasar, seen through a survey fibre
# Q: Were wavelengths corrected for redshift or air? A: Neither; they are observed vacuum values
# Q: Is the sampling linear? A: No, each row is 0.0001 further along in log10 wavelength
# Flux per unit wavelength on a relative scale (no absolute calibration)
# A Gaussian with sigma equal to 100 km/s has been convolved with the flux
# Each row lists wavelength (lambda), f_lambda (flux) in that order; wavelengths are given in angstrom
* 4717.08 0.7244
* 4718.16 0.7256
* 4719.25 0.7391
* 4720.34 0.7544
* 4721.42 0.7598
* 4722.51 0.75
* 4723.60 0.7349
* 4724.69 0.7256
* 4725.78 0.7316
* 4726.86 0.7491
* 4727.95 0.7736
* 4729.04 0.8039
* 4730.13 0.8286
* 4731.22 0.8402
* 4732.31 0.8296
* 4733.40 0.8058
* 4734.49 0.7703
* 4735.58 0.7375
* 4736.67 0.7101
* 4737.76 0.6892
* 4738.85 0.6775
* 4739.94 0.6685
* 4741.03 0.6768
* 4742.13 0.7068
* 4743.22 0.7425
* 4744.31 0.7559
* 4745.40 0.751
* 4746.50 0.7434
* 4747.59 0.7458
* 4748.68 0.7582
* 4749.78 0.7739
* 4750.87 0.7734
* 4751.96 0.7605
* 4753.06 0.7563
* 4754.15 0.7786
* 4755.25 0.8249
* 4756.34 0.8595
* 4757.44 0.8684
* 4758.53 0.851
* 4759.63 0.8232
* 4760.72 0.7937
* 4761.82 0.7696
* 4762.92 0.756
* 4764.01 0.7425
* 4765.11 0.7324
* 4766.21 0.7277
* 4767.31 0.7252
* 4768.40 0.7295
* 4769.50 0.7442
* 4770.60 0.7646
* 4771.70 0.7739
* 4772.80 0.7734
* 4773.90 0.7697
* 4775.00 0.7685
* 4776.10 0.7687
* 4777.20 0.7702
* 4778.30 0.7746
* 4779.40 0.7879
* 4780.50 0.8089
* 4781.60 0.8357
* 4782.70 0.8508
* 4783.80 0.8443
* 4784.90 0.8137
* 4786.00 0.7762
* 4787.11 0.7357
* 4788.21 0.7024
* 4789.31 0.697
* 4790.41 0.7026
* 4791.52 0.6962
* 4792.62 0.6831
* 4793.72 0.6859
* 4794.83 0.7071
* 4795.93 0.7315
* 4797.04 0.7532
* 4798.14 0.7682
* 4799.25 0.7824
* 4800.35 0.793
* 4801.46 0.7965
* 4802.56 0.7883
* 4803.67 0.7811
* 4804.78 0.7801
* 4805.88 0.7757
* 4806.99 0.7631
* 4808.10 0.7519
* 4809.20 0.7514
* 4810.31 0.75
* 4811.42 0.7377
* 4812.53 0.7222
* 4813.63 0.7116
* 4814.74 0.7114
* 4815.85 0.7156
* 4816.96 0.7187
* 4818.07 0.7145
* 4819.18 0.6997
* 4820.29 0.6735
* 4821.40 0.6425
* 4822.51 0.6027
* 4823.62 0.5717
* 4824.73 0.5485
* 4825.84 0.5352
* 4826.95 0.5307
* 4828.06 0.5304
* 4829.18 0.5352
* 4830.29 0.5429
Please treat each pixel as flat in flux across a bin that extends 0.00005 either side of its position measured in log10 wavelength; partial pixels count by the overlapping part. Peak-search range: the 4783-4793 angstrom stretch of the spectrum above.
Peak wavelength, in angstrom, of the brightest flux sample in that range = 4783.80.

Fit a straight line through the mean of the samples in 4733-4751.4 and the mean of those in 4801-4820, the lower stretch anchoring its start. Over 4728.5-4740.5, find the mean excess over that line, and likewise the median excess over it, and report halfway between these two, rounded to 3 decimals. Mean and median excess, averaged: 0.032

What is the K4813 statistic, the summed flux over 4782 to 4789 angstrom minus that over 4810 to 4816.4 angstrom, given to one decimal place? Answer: 0.4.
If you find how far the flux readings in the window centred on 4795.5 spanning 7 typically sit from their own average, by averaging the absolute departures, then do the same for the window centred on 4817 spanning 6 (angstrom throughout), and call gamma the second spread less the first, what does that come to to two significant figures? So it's -0.024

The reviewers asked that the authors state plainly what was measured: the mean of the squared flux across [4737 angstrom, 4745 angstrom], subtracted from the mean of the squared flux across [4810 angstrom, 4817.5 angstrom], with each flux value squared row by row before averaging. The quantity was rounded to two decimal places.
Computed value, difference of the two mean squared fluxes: 0.03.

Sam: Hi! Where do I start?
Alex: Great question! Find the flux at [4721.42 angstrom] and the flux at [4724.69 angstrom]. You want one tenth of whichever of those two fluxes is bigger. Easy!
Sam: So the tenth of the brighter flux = 0.076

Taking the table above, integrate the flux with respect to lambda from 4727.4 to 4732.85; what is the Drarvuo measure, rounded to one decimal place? 4.4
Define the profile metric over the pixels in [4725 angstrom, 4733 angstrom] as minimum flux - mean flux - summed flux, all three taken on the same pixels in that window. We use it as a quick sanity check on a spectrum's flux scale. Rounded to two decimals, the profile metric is -5.62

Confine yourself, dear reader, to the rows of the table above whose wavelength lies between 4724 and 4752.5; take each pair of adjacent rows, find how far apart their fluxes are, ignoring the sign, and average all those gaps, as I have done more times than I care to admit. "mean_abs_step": 0.017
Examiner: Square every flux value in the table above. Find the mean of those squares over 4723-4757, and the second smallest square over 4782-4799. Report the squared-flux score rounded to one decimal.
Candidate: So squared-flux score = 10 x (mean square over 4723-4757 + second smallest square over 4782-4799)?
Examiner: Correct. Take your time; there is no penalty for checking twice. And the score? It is 10.5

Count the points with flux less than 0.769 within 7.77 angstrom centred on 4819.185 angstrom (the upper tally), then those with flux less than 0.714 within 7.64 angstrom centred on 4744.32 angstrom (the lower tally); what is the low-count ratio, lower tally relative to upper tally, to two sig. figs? 0.29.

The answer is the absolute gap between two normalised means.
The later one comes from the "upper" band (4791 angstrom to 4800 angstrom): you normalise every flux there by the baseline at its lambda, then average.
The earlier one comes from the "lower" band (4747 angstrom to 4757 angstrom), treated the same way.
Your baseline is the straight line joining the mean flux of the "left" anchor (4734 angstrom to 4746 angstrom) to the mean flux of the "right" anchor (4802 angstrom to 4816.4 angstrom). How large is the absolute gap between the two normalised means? 0.10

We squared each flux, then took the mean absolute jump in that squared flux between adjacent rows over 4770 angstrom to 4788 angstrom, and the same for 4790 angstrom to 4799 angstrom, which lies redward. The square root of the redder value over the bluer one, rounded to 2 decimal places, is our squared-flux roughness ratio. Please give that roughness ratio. 0.98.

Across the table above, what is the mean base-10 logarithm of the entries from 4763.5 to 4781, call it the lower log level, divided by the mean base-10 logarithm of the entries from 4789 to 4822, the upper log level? 0.88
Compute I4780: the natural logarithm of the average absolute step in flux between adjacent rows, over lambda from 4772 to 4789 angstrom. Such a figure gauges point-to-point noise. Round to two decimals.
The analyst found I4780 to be -4.08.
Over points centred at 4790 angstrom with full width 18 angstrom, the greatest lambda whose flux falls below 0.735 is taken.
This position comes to 4795.93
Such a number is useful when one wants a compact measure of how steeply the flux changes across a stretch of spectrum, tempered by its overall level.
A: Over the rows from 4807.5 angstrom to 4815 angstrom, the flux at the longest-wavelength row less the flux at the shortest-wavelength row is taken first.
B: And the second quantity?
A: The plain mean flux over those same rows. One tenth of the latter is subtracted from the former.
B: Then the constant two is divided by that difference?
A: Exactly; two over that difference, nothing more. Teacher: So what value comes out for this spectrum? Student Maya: -18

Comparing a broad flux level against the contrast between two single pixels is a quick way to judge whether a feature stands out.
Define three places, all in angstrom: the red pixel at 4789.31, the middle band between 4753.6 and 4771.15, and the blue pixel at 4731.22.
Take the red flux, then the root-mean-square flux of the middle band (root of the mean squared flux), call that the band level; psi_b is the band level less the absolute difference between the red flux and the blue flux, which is 0.639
